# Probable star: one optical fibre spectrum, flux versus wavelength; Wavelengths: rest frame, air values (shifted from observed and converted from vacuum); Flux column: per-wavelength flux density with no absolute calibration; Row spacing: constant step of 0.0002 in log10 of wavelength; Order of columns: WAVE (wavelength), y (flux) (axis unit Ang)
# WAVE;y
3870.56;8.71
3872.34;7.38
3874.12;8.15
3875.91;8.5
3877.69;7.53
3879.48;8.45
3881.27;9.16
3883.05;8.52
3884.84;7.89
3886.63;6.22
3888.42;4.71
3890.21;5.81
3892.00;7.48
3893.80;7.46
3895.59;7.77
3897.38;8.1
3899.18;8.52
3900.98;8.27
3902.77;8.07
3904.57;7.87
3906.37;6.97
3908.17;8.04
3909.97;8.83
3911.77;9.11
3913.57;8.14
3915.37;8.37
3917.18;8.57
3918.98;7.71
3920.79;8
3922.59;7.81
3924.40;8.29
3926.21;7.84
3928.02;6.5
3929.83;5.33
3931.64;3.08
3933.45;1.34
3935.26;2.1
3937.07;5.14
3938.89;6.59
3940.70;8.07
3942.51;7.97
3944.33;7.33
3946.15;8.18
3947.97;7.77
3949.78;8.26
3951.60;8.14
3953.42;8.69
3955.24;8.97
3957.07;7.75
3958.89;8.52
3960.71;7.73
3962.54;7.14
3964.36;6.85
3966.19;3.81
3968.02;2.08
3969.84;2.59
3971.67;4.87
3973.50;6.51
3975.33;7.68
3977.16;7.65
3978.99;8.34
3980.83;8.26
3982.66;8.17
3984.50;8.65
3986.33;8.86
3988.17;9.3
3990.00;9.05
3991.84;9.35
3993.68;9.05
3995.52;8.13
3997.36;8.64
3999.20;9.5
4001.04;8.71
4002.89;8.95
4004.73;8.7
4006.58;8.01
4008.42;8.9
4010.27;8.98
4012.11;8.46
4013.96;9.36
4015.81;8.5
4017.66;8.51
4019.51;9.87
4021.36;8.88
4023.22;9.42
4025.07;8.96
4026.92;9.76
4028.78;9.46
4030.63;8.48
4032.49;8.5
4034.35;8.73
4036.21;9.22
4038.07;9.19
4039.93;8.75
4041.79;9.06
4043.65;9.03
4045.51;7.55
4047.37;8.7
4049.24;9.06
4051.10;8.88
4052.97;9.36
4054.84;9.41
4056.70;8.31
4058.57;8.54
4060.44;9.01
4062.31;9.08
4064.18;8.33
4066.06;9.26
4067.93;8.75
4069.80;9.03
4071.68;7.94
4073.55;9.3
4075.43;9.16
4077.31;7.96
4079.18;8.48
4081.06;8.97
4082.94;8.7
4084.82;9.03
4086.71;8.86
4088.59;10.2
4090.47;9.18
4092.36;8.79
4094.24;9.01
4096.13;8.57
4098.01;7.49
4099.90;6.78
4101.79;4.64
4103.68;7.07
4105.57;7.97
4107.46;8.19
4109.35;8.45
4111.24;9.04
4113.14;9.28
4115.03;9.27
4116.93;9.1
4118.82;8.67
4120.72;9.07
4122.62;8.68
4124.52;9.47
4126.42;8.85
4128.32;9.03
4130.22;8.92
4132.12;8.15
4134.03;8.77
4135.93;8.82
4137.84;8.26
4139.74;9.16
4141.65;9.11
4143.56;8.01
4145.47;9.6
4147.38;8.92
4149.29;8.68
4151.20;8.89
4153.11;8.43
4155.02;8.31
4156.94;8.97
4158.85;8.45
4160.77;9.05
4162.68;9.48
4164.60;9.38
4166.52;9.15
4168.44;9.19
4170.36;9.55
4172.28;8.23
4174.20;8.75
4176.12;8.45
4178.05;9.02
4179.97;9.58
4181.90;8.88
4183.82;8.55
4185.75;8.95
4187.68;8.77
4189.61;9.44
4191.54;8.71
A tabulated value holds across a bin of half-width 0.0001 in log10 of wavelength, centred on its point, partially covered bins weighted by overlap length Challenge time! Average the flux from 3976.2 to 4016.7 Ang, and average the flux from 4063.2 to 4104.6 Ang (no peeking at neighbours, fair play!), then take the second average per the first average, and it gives 0.97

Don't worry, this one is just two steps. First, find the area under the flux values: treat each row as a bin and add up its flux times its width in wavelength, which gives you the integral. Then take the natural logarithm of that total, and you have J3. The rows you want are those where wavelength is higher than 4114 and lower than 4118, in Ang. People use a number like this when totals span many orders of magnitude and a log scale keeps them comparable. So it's 3.6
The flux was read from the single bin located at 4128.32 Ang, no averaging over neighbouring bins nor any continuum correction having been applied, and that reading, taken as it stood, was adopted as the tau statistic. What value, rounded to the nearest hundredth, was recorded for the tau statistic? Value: 9.03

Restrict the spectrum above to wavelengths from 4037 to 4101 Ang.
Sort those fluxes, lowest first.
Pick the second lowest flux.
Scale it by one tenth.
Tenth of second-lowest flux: 0.75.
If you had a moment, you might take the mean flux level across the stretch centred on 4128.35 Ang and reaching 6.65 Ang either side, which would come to 8.8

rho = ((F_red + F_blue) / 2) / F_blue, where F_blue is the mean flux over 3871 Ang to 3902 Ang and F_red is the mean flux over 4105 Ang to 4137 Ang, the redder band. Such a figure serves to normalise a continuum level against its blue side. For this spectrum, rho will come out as 1.08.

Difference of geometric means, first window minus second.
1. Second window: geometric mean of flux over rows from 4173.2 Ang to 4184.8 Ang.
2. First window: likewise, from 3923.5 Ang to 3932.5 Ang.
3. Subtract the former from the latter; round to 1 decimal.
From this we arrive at -3.0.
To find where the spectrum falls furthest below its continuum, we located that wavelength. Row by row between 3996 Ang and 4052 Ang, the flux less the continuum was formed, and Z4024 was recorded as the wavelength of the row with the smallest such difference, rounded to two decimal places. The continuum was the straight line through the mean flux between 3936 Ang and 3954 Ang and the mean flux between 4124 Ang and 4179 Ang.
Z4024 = 4045.51 Ang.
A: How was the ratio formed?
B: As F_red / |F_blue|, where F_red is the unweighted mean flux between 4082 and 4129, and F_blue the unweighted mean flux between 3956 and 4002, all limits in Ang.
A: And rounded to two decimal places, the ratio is 1.14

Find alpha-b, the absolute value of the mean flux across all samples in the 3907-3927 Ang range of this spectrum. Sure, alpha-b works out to 8.2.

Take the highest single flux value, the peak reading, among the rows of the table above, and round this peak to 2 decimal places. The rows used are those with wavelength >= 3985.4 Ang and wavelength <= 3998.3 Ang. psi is 9.35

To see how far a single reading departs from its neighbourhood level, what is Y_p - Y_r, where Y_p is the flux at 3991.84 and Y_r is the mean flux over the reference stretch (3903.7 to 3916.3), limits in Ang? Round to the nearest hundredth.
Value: 1.16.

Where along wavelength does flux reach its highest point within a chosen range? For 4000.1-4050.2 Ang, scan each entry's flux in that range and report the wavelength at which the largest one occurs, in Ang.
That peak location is 4019.51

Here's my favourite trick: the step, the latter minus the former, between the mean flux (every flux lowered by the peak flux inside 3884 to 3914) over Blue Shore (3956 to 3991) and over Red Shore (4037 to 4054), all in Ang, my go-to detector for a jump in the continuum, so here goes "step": 1.8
